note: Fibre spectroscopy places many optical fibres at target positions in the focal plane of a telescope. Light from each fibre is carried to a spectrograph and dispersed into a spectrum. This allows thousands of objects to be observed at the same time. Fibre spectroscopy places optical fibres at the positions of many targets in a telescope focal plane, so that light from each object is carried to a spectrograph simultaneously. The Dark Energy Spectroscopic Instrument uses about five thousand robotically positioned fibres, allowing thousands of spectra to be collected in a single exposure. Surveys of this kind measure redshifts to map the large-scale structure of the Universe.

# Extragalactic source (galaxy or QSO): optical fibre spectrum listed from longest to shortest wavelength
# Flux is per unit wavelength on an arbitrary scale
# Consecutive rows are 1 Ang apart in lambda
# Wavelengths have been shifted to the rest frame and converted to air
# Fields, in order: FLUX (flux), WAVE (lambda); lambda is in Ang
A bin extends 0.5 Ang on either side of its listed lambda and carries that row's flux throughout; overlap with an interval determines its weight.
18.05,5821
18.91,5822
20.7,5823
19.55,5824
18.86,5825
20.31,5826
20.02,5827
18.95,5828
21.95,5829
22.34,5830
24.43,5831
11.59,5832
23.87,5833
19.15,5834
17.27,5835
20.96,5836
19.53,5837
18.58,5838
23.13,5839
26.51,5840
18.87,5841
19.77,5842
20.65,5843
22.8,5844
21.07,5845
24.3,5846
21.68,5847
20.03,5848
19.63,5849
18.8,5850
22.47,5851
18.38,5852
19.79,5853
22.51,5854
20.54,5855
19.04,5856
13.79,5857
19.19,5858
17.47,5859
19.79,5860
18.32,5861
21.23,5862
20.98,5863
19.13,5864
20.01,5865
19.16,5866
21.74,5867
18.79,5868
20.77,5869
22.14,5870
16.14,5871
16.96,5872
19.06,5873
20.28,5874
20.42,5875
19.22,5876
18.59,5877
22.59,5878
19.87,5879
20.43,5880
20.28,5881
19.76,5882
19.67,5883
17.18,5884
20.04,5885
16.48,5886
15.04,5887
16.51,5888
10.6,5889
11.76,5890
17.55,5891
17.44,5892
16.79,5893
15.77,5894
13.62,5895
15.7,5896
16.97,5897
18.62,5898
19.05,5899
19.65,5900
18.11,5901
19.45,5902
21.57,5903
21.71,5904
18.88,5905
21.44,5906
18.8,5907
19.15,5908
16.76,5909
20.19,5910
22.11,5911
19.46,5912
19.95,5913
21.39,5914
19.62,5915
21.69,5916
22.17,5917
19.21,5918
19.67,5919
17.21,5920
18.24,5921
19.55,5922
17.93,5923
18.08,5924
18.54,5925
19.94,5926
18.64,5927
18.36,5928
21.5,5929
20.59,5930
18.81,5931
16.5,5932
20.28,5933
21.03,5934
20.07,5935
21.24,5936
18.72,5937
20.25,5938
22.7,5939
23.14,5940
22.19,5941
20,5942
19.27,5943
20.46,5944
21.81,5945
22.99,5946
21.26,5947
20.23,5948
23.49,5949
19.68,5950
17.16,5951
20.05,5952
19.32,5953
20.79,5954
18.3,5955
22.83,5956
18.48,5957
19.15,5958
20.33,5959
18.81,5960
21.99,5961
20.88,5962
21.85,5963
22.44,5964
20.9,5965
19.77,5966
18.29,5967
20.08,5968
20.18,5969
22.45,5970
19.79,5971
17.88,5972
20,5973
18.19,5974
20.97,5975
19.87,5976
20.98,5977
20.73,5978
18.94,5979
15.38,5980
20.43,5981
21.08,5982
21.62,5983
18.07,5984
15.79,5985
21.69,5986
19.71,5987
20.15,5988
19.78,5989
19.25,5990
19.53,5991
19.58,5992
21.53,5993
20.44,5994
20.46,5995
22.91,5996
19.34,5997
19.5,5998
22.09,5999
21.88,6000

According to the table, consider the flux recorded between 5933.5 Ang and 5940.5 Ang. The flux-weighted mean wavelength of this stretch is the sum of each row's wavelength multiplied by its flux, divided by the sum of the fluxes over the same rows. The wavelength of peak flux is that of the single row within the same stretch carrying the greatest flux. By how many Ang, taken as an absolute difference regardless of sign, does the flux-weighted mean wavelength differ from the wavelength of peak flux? 2.9 Ang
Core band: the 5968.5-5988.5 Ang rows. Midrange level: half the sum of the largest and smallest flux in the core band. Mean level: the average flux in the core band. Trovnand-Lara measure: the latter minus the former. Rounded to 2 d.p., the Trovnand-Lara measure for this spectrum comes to 0.78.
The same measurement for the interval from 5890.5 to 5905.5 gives 0.39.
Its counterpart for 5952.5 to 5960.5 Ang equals -0.81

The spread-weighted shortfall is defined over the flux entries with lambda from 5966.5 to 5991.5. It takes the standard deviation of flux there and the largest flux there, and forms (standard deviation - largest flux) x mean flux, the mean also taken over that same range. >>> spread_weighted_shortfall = -408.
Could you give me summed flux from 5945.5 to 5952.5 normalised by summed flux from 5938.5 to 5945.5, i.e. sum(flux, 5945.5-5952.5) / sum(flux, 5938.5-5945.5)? 0.97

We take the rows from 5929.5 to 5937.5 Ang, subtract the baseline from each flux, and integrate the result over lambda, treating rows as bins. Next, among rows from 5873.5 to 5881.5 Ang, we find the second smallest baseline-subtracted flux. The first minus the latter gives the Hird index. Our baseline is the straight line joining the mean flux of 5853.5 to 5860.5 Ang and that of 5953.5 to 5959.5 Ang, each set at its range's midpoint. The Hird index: -1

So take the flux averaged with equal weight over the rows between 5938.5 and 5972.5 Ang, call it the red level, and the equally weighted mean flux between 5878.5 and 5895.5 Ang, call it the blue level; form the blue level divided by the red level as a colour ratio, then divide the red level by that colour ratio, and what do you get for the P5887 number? 25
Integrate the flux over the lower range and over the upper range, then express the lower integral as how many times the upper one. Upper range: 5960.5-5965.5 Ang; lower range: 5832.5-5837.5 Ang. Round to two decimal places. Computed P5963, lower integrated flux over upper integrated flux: 0.93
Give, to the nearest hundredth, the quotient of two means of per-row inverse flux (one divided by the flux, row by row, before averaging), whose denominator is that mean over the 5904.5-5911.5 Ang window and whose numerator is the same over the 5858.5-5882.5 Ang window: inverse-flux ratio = 0.99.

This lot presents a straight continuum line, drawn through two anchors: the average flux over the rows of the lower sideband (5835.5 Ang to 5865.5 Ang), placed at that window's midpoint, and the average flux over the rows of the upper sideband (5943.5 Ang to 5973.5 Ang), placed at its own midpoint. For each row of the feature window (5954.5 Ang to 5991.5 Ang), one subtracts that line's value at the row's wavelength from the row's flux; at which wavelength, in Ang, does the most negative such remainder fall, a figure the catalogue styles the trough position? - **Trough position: 5980 Ang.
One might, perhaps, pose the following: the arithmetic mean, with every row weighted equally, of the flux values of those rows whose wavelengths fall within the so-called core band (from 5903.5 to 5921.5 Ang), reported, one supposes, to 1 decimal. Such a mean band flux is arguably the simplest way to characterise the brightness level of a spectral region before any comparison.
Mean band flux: 19.9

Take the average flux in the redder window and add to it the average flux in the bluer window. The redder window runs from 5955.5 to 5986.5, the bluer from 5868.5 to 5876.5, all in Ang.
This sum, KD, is 39.4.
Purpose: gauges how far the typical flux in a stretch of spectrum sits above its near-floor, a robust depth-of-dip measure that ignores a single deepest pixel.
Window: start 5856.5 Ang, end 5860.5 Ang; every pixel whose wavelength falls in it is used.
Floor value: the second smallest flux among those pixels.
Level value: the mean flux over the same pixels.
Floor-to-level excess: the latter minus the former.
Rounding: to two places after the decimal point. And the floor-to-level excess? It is 0.09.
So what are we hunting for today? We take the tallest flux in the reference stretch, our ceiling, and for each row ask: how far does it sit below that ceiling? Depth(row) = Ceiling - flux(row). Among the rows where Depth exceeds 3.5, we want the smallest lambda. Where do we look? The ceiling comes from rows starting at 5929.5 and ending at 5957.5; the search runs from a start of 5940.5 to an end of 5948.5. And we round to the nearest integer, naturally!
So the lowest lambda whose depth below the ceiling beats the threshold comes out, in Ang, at 5943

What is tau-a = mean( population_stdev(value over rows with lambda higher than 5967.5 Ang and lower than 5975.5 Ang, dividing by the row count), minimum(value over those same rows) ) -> 9.6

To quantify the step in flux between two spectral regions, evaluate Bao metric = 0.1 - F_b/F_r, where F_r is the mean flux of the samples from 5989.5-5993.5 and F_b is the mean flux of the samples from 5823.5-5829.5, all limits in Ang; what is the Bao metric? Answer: -0.90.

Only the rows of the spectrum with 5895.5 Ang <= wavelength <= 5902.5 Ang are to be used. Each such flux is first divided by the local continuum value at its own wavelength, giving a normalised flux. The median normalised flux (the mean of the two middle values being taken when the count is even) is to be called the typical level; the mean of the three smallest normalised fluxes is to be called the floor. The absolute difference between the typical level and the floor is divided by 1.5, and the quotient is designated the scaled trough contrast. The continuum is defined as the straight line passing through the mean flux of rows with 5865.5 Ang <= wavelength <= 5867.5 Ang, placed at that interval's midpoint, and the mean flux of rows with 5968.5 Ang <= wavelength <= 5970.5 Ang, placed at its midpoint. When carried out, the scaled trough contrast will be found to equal 0.055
